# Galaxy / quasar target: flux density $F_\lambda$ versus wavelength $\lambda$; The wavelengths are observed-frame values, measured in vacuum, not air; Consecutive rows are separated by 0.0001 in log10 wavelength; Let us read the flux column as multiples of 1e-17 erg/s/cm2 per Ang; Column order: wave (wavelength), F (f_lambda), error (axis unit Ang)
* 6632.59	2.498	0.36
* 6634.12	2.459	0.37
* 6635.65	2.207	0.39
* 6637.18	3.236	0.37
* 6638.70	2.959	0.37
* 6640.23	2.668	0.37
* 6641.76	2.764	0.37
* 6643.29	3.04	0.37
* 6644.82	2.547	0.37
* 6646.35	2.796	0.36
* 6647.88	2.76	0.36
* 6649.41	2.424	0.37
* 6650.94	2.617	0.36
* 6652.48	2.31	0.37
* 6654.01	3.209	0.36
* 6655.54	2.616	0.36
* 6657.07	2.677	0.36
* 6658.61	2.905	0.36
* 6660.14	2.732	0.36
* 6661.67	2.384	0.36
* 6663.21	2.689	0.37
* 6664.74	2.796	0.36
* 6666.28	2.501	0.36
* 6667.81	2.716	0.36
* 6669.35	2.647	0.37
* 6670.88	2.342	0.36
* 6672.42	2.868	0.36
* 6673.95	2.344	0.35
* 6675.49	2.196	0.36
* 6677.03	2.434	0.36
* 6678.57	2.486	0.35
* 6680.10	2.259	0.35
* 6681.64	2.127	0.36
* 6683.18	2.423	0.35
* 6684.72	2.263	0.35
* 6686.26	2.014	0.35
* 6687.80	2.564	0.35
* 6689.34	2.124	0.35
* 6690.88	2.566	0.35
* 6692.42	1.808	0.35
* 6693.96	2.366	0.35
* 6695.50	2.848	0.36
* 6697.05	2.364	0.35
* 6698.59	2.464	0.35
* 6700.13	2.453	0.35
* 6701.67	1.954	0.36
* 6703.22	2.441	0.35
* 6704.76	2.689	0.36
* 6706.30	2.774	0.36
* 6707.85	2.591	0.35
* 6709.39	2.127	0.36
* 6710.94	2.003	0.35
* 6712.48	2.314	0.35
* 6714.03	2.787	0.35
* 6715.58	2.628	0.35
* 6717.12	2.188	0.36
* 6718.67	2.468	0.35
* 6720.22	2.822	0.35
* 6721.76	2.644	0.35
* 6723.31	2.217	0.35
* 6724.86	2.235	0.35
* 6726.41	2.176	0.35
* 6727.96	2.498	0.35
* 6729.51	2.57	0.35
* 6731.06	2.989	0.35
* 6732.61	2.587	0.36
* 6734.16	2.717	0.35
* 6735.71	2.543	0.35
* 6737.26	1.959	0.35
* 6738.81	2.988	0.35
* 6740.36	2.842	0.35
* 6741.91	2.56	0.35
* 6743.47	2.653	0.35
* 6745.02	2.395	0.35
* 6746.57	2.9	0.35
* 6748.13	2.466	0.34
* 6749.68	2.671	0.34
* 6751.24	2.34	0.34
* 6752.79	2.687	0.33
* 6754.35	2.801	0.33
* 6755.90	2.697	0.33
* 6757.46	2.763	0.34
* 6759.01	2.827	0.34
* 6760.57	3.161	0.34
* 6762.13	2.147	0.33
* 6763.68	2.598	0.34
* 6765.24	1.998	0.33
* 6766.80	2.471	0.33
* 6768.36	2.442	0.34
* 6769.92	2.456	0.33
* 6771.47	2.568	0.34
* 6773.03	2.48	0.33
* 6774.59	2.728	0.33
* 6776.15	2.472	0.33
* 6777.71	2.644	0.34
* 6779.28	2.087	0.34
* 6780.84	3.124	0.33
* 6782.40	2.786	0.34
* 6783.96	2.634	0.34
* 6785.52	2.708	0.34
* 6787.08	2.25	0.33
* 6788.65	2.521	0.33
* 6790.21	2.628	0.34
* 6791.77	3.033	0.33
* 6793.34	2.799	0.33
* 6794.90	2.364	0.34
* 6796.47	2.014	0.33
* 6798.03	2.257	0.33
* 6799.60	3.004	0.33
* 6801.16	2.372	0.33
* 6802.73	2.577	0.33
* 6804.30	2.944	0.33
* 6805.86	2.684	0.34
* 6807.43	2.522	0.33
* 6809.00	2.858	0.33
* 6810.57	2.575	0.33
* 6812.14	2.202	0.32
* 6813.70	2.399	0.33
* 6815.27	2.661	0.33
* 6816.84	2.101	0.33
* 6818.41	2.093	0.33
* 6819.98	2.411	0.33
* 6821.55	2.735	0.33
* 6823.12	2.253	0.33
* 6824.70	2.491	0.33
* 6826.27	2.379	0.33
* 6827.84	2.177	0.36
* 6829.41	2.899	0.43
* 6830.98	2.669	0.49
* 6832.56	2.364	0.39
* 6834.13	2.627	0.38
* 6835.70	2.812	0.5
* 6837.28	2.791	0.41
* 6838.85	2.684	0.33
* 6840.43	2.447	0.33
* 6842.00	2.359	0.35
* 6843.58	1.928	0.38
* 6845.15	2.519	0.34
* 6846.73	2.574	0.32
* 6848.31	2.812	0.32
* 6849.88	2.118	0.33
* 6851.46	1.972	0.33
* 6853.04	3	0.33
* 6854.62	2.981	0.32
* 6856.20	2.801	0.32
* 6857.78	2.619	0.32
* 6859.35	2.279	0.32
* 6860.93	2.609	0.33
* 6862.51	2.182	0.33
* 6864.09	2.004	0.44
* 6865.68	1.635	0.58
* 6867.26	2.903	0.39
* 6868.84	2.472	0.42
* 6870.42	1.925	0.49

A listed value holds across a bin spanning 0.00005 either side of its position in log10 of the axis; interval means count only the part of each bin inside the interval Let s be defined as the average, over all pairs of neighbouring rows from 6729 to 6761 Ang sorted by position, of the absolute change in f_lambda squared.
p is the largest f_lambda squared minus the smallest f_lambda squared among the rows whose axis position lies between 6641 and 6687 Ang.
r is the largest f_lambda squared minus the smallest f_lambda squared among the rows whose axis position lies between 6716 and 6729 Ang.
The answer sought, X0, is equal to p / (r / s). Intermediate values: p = 6.2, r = 3.2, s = 1.57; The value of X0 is 3.0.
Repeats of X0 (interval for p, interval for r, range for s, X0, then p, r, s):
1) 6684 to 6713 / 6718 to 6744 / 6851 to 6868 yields 1.9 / 4.8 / 5.1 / 2.04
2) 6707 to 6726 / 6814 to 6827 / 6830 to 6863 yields 1.8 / 4.0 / 3.1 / 1.44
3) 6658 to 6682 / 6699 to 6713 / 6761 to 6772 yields 1.3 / 3.9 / 3.9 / 1.30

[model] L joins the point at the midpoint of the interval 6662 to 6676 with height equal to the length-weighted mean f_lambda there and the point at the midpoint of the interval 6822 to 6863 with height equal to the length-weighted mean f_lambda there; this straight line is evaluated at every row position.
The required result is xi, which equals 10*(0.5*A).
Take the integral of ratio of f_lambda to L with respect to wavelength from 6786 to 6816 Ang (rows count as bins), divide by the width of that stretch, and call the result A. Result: 5.065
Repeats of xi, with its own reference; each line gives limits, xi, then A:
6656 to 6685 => 4.909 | 0.98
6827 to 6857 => 5.072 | 1.01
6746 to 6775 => 5.087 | 1.02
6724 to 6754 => 5.043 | 1.01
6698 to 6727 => 4.738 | 0.95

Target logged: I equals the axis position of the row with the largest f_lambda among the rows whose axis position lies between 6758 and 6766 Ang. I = 6760.57 Ang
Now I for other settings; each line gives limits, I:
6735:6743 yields 6738.81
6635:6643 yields 6637.18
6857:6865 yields 6857.78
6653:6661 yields 6654.01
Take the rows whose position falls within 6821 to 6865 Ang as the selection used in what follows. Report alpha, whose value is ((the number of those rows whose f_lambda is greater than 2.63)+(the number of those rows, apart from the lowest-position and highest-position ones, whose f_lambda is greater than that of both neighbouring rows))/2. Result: 8.0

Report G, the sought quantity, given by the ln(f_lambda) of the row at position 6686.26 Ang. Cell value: 0.70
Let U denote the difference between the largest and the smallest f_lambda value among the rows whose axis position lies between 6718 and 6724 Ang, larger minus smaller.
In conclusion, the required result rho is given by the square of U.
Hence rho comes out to 0.4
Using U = 0.6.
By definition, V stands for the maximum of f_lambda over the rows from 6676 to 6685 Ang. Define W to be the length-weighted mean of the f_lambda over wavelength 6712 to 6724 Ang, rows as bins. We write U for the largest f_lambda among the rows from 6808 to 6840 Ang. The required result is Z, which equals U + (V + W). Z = 7.90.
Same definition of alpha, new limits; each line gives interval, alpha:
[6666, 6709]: 7.5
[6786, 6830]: 8.0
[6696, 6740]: 7.5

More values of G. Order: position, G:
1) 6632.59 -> 0.92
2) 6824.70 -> 0.91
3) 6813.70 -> 0.88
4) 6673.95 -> 0.85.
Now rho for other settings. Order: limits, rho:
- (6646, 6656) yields 0.8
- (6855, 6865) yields 0.6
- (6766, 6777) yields 0.1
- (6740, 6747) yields 0.3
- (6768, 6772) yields 0.0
